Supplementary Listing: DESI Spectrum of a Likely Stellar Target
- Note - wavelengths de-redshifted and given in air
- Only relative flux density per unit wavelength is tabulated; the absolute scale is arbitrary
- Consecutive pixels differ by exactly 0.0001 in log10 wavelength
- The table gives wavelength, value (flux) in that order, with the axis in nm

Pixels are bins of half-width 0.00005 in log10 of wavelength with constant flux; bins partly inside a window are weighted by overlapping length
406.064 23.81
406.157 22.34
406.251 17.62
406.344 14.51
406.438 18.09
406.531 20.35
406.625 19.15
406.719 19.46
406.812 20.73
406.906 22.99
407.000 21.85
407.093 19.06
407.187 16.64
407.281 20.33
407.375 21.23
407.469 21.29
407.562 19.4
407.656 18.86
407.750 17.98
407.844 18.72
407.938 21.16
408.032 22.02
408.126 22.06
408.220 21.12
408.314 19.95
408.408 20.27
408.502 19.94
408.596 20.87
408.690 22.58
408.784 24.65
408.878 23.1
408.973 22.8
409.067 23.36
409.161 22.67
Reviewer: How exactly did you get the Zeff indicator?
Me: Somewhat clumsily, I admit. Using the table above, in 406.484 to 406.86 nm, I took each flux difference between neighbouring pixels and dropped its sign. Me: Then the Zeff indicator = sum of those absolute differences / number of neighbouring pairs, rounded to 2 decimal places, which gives 0.93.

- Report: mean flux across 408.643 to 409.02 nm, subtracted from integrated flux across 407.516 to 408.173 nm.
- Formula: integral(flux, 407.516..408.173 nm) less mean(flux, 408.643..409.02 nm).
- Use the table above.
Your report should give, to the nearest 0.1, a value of -10.1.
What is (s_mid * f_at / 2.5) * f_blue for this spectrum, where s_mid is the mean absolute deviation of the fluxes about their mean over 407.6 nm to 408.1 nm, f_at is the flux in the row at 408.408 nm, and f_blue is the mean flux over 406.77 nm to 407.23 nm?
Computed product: 242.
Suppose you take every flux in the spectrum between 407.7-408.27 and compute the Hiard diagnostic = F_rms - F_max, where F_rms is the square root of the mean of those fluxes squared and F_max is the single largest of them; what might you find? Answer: -1.5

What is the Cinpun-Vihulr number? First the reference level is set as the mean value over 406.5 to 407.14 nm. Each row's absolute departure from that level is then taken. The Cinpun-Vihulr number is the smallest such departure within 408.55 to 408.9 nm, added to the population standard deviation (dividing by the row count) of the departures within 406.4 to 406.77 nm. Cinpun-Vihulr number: 1.2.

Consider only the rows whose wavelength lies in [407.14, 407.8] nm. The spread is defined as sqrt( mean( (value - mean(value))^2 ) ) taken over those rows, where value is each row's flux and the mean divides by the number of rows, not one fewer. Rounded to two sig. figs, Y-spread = 1.6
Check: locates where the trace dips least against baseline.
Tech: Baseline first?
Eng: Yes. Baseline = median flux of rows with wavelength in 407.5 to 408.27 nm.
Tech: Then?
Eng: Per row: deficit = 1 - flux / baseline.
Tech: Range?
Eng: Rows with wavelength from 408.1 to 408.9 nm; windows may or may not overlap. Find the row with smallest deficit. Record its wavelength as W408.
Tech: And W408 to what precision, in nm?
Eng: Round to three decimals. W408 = 408.784 nm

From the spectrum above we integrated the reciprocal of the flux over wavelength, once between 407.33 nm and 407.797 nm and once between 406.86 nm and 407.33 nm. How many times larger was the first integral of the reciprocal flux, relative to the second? 1.01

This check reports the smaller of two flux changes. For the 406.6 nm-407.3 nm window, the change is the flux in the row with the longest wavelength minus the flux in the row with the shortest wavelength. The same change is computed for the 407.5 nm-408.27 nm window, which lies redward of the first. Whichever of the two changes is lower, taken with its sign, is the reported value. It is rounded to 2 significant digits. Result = 1.2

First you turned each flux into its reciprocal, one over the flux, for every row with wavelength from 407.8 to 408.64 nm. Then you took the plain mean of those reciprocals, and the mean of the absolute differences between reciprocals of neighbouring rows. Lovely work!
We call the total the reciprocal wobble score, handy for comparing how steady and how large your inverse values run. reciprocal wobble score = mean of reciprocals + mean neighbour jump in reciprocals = 0.051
